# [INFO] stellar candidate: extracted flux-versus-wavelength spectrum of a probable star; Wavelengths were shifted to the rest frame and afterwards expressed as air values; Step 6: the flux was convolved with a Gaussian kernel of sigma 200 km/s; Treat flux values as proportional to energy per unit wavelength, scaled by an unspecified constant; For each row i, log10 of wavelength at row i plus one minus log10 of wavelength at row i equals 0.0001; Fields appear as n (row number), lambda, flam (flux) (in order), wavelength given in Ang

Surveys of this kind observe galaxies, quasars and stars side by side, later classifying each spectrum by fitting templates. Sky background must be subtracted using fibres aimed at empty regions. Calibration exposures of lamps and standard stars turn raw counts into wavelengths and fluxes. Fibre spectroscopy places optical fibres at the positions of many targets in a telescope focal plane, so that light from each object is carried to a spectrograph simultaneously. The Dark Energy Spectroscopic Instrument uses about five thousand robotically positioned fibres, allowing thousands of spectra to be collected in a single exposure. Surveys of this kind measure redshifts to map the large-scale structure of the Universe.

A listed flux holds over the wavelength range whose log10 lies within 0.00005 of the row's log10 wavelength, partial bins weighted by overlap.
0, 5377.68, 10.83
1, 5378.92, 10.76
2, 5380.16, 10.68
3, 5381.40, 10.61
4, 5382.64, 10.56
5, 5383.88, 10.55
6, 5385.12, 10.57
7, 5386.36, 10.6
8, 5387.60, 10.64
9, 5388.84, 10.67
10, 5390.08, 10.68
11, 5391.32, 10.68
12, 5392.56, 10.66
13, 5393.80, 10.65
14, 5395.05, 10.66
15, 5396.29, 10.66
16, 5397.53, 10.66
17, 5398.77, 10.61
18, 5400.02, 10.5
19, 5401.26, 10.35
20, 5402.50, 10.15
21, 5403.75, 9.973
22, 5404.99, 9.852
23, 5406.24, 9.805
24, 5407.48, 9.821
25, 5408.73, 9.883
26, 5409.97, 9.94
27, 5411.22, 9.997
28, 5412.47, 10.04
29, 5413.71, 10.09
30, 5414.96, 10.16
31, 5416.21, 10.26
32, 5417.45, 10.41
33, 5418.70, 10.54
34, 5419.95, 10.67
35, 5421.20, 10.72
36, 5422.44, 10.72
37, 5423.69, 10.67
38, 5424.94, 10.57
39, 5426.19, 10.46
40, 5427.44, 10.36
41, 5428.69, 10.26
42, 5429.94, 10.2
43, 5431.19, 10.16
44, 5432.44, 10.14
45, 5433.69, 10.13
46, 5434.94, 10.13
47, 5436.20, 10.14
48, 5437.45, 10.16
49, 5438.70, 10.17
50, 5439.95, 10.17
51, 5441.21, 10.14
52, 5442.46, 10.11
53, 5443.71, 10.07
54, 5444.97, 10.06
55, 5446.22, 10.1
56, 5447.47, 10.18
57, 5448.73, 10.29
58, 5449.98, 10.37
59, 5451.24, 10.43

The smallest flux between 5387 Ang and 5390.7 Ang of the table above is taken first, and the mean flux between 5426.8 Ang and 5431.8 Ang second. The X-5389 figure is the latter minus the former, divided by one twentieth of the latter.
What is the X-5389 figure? -0.77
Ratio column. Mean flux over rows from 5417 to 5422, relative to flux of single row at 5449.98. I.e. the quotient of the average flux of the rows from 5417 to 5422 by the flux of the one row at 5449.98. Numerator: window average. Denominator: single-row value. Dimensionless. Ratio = 1.02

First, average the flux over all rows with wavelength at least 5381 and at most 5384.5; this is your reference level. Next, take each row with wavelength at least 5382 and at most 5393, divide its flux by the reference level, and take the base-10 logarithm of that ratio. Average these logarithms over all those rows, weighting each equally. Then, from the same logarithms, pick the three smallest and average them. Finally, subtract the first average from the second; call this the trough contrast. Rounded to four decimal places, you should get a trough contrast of -0.0026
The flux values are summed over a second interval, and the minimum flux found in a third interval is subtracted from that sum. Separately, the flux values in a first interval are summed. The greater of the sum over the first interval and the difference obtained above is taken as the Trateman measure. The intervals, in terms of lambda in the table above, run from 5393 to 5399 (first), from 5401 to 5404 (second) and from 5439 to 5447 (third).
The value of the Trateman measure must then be 53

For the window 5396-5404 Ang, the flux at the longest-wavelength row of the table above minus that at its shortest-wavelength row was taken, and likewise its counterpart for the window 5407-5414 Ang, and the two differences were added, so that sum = -0.42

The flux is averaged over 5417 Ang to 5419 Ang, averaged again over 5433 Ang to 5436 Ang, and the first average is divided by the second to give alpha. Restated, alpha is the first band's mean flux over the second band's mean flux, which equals 1.034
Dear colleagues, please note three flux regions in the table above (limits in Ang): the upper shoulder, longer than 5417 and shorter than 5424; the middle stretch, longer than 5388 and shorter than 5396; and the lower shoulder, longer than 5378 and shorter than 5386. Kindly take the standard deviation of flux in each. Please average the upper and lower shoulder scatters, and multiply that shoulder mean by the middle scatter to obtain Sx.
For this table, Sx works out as 0.001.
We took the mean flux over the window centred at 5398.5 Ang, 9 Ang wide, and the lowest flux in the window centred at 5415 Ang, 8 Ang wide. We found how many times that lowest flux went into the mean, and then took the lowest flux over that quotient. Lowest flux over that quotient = 9.5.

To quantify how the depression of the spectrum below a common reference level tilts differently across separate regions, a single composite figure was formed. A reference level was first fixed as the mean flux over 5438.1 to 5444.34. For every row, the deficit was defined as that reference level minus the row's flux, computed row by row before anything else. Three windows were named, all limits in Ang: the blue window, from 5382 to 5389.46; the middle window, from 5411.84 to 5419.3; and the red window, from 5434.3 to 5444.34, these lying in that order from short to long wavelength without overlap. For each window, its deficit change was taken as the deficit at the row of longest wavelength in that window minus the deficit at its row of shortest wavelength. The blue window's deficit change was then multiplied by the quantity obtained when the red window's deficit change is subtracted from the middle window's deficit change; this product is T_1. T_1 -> 0.062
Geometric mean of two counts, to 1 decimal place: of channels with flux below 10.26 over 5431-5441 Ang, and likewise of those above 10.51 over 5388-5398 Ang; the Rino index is 8.0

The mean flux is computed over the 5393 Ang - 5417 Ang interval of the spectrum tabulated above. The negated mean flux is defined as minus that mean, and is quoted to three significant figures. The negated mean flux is -10.2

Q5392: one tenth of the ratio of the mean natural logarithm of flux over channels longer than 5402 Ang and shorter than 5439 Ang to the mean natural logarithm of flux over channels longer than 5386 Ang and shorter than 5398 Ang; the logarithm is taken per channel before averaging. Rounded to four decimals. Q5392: 0.0982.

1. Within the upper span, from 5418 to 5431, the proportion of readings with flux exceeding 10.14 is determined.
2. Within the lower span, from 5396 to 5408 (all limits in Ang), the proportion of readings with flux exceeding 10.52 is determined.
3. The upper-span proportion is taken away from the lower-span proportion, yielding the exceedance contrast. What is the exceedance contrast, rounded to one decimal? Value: -0.7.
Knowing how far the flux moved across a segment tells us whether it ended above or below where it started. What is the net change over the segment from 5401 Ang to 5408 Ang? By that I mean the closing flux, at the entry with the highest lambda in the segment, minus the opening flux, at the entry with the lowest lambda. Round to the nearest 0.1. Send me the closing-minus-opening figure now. -0.5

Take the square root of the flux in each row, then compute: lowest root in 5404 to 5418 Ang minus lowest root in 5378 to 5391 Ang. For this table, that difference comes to -0.12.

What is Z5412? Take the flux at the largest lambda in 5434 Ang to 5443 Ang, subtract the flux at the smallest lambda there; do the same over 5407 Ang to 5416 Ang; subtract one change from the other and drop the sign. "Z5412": 0.36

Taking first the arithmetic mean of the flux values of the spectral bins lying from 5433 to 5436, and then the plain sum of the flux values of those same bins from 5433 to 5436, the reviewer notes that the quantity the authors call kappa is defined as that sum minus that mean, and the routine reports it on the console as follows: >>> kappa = 10.1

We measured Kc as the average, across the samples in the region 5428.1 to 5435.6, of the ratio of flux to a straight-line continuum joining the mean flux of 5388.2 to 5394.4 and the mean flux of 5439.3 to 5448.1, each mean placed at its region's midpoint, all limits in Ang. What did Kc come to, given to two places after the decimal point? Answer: 0.99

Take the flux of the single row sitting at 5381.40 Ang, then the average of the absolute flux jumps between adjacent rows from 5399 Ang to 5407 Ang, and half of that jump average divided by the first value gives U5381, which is 0.0066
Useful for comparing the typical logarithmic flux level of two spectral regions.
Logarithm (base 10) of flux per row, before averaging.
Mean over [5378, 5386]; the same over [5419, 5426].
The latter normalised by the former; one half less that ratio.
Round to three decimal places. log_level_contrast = -0.502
